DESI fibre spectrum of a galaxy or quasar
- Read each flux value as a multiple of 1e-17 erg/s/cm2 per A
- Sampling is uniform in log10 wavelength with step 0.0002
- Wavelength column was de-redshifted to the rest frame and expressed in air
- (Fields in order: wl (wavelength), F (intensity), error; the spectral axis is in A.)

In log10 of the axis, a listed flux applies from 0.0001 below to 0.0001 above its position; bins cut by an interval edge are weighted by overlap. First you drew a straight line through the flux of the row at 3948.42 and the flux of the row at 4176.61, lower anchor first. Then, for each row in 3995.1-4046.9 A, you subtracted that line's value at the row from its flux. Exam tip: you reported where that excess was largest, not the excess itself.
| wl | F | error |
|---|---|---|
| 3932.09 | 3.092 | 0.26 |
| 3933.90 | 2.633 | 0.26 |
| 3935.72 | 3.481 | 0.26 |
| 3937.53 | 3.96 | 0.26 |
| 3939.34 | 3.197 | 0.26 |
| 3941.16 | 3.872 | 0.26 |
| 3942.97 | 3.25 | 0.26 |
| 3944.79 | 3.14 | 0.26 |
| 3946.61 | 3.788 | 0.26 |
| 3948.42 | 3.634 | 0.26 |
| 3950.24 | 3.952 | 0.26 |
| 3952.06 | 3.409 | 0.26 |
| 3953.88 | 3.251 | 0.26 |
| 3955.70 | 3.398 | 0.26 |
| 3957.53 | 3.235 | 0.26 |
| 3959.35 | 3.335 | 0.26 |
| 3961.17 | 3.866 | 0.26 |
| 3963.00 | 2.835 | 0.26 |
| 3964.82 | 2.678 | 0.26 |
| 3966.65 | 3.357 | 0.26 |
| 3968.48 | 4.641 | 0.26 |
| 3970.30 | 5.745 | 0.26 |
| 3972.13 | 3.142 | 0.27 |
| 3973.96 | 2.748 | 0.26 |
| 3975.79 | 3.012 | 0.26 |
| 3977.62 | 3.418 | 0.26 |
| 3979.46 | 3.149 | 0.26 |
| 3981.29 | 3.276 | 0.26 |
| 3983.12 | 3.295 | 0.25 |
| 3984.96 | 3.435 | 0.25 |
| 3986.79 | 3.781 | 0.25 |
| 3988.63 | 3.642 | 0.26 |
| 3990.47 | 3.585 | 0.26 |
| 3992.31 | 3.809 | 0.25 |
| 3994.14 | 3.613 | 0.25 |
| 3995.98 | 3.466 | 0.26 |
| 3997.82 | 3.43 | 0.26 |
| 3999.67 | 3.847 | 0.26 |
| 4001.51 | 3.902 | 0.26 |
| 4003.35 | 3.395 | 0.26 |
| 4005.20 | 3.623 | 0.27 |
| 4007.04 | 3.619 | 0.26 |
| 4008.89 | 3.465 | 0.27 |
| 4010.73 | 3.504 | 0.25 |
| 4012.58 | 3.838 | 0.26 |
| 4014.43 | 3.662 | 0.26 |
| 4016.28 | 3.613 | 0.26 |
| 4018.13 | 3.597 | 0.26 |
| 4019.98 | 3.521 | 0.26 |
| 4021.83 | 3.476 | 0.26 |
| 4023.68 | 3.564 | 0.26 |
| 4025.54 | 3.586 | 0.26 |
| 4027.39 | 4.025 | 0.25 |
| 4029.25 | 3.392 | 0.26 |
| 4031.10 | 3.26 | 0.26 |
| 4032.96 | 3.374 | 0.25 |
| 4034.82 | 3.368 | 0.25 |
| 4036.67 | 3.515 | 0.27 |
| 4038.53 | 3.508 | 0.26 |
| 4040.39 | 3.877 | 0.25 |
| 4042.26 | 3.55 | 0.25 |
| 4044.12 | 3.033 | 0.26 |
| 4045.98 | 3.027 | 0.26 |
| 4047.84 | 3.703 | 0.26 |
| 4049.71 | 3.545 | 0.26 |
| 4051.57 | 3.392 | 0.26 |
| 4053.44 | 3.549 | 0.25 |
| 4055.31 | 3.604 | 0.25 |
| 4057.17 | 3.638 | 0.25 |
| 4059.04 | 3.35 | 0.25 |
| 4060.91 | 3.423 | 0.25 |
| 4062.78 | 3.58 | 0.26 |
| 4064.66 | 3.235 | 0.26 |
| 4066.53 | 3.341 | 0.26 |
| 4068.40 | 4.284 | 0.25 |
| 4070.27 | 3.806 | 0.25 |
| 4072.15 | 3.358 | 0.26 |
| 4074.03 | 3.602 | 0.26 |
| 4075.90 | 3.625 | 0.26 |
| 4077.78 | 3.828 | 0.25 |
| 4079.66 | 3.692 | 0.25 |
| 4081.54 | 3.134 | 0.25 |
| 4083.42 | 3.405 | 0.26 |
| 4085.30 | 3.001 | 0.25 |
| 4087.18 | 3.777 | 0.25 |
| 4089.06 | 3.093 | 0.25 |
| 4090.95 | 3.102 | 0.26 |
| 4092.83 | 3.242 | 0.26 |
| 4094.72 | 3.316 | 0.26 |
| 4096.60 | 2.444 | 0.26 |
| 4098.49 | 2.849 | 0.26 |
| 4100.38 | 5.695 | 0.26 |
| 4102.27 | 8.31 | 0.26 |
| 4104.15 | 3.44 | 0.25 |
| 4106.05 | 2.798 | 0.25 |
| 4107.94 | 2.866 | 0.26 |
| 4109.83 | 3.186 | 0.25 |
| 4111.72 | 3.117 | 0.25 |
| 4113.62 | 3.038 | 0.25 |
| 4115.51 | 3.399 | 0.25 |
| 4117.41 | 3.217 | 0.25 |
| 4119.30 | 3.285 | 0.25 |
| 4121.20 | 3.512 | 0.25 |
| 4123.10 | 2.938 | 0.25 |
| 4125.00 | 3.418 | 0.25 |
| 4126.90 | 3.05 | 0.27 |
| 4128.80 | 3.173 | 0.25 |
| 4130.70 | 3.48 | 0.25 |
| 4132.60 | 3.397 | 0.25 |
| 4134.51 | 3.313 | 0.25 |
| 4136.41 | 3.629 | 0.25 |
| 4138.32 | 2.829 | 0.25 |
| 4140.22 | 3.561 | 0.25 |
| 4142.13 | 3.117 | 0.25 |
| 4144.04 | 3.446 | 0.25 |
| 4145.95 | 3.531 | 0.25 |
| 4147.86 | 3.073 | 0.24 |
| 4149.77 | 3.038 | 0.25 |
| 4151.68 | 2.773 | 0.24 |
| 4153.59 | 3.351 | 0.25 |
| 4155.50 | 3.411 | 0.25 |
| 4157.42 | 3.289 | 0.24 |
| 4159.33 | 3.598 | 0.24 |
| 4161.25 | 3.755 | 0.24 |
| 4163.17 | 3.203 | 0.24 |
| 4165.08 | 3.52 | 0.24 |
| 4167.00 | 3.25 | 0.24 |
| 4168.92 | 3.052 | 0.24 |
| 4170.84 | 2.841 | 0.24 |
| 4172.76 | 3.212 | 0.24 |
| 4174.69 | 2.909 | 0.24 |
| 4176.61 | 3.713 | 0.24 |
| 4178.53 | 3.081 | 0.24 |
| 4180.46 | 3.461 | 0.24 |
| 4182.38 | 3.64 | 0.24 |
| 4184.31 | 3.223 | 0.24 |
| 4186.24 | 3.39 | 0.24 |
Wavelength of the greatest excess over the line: 4027.39 A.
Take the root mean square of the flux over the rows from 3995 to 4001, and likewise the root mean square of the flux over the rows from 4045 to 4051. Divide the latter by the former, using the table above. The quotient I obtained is 0.96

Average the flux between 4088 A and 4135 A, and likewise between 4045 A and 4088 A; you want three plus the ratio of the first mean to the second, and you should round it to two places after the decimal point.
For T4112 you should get 3.99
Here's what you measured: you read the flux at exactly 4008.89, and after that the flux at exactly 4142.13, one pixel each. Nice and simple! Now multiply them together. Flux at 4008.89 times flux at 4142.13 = 10.8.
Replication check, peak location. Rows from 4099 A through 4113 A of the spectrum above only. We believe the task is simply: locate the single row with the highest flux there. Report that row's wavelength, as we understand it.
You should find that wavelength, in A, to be 4102.27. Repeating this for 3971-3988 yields 3986.79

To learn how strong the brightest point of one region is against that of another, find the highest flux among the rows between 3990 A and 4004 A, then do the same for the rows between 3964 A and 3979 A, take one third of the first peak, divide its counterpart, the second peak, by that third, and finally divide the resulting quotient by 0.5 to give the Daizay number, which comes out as 8.8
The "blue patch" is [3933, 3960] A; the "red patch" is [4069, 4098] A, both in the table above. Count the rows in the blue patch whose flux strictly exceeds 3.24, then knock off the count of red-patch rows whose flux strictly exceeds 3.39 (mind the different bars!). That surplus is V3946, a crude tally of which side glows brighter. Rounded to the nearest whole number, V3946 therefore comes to 4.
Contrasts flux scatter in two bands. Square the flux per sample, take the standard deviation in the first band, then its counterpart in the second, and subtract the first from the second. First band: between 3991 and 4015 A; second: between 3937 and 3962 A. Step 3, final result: 0.9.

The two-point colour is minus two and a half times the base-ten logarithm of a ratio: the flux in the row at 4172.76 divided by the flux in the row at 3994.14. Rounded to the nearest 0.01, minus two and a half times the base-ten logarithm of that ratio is 0.13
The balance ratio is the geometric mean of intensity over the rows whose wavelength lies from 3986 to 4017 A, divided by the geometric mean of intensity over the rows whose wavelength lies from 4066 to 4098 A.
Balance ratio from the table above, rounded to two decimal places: 1.07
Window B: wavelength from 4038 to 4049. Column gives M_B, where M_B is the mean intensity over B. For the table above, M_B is 3.45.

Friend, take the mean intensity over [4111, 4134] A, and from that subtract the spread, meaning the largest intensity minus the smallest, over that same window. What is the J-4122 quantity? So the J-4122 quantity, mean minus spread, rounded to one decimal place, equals 2.7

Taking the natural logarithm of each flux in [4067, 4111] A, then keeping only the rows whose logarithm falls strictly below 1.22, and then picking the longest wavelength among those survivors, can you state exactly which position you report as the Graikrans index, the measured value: 4109.83 A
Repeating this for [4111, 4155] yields 4153.59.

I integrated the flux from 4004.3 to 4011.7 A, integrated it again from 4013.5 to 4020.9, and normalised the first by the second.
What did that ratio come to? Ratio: 0.99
